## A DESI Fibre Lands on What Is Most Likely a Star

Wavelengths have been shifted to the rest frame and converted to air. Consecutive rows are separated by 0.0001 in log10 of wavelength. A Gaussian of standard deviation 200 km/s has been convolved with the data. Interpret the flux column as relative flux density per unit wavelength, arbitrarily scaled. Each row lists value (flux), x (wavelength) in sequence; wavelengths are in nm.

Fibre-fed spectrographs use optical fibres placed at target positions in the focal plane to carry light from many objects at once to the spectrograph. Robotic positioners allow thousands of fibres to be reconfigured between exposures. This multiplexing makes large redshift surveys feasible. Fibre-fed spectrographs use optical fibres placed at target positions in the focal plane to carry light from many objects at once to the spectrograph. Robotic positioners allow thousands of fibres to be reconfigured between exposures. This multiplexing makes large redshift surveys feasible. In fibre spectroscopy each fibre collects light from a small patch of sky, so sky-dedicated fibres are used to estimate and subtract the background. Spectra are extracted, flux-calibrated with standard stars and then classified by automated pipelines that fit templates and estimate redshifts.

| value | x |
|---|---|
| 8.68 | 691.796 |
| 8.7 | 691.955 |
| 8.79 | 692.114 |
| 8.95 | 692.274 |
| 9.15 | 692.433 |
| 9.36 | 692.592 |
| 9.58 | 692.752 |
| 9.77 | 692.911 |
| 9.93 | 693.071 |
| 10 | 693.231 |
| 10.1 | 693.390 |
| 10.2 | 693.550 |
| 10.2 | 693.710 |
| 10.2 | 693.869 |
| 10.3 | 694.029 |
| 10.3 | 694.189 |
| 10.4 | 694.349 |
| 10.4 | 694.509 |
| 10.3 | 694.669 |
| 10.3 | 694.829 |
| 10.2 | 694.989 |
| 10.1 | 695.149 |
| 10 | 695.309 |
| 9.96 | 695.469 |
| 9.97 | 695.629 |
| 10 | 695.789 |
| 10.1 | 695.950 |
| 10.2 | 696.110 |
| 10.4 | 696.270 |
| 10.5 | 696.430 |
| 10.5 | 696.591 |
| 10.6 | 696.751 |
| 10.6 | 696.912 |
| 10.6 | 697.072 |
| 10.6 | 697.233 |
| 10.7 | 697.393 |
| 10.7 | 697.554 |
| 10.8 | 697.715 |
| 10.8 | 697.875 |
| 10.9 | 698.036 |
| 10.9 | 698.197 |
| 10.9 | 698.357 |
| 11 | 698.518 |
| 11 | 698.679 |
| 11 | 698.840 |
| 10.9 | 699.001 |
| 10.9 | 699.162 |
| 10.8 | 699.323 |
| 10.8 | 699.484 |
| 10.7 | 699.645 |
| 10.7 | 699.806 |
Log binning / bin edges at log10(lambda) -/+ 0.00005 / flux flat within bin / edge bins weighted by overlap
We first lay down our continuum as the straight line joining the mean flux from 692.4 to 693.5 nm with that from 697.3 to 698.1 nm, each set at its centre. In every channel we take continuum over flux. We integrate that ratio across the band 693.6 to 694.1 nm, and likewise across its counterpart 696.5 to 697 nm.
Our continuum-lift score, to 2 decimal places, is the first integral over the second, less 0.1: 0.87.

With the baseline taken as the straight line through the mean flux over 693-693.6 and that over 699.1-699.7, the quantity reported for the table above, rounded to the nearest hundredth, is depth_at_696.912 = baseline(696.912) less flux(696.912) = -0.10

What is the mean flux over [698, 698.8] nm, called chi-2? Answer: 10.9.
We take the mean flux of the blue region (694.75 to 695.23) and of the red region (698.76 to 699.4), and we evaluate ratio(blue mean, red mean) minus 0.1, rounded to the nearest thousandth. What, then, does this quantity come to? 0.836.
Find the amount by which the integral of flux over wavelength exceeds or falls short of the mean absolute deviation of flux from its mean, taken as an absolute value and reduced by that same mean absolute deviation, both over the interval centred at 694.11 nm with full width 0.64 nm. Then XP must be 6.5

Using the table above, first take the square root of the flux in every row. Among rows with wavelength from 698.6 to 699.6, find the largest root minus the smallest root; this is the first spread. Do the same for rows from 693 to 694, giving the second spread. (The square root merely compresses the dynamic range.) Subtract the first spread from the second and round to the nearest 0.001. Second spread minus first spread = 0.012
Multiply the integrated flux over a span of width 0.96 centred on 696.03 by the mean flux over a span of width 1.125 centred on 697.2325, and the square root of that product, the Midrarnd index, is 10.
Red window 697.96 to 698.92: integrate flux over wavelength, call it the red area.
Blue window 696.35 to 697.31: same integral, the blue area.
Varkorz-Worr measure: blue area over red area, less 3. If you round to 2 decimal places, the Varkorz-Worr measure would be -2.04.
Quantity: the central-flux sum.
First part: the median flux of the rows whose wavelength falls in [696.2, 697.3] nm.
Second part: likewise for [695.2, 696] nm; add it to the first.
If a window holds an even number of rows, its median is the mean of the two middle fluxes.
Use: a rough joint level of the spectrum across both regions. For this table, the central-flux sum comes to 20.6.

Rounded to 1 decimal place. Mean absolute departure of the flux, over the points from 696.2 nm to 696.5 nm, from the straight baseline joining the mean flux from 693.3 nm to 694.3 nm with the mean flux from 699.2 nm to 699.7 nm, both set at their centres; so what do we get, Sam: 0.0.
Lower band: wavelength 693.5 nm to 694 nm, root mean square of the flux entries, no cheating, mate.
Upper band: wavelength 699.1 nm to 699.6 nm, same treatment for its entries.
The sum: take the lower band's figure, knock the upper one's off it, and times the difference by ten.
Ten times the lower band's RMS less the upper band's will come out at -6.3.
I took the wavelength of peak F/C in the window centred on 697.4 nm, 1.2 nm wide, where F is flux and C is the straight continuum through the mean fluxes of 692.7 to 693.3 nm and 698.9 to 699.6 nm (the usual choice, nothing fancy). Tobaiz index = 697.715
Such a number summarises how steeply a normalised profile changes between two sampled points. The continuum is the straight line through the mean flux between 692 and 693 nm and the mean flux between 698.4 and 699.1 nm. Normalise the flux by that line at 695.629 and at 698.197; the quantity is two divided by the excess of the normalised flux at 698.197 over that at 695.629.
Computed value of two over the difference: 91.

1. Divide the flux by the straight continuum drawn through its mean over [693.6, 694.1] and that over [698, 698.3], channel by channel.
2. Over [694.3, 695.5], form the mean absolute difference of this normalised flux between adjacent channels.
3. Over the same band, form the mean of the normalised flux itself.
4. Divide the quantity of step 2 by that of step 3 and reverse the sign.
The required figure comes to -0.0086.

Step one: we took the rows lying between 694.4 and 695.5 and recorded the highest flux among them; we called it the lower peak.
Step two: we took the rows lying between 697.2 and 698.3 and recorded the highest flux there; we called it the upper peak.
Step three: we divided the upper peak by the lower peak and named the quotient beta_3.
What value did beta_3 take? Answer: 1.048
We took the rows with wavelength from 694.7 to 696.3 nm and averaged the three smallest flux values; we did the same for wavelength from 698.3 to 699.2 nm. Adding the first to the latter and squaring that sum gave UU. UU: 436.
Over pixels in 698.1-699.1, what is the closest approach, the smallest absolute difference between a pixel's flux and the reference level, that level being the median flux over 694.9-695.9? 0.90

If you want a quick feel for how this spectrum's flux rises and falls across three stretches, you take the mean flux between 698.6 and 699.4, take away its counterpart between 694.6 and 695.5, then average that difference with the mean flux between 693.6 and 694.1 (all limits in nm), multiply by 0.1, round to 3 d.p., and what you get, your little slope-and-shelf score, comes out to 0.550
